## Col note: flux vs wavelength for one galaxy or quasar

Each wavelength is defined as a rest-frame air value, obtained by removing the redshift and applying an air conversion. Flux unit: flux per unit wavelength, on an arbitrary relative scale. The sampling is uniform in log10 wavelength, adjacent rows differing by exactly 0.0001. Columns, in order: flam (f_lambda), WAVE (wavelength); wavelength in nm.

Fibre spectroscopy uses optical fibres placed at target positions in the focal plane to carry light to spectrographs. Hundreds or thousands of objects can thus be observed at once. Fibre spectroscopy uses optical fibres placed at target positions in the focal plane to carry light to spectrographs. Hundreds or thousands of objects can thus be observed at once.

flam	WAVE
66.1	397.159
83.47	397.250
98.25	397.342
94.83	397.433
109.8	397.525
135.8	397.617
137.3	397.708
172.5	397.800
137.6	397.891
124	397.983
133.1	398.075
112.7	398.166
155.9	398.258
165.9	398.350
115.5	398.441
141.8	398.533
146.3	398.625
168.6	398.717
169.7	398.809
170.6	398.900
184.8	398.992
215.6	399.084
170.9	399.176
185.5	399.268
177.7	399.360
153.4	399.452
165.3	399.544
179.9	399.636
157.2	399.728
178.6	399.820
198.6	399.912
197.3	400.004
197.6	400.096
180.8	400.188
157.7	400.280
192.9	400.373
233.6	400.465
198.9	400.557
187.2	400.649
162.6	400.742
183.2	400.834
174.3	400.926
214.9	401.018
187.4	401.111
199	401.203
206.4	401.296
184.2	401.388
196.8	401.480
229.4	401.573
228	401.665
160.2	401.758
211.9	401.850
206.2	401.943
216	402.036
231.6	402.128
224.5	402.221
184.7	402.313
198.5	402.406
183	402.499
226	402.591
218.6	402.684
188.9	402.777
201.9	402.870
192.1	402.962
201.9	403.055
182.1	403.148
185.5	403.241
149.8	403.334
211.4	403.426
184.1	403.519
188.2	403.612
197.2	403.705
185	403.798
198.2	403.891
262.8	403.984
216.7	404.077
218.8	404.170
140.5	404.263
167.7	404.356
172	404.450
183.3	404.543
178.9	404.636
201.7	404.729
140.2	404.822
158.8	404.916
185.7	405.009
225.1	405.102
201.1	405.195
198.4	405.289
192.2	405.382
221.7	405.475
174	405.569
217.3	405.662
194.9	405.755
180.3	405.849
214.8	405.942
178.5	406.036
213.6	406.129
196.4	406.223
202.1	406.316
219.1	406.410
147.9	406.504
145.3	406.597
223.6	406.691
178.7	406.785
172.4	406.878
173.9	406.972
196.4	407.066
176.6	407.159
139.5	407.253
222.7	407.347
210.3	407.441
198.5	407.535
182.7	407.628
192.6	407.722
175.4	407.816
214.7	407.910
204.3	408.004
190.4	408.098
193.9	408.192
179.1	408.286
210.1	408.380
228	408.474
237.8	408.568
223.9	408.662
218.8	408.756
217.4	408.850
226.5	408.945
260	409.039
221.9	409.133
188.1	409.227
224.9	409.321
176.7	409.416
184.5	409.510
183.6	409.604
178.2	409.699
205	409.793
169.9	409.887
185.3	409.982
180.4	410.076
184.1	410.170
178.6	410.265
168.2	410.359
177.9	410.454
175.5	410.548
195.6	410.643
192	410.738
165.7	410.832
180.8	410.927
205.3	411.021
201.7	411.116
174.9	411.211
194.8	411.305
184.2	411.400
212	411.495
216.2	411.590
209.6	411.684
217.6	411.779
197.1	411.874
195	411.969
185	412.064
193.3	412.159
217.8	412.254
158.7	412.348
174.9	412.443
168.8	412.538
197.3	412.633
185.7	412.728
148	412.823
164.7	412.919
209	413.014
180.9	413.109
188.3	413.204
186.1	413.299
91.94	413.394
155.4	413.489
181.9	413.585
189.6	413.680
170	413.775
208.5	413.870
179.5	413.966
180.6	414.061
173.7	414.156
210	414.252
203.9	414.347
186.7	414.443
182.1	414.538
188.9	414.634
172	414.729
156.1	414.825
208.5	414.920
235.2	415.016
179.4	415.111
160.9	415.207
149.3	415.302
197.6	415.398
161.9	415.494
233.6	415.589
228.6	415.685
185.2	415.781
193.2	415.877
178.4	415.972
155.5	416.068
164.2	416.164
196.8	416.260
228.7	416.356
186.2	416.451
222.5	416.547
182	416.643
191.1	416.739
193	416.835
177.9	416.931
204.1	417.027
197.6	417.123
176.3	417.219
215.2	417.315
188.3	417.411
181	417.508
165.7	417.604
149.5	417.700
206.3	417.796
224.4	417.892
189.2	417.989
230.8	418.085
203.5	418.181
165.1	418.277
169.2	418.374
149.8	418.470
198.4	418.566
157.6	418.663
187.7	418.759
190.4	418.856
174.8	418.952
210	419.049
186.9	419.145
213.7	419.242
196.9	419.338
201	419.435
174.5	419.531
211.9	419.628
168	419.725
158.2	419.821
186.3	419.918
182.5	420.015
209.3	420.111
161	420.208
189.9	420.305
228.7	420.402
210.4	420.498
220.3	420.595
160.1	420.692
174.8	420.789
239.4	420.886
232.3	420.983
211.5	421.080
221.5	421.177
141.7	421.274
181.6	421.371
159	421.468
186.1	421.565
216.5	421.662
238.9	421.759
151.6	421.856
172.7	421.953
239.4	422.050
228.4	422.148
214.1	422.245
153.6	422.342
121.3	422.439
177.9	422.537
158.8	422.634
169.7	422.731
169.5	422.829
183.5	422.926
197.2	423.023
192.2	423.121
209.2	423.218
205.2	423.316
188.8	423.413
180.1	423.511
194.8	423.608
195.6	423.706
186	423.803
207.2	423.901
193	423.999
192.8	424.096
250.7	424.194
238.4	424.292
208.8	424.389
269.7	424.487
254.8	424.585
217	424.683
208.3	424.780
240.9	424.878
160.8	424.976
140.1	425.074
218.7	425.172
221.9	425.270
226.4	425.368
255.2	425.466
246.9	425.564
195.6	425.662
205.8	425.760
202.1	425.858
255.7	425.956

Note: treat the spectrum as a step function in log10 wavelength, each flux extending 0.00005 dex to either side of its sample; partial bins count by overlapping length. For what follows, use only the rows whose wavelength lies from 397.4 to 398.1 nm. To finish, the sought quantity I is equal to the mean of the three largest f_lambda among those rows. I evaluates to 149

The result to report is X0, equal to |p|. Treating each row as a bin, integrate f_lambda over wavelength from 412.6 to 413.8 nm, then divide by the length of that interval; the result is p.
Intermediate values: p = 173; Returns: 173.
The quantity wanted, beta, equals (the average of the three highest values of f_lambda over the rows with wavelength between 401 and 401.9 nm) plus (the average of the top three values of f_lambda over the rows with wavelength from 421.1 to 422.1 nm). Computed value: 457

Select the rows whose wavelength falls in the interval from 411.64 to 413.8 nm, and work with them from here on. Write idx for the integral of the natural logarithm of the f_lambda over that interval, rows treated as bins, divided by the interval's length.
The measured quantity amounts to 5.19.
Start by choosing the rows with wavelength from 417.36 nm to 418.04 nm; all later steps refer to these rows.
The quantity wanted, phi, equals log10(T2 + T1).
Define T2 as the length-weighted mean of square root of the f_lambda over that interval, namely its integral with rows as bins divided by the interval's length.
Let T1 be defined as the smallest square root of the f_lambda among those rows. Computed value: 1.41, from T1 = 12.2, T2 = 13.6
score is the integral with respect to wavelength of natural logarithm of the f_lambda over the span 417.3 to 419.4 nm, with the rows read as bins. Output 10.98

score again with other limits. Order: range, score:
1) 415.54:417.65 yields 11.09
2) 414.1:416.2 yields 10.96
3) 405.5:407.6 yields 11.00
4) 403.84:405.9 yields 10.81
